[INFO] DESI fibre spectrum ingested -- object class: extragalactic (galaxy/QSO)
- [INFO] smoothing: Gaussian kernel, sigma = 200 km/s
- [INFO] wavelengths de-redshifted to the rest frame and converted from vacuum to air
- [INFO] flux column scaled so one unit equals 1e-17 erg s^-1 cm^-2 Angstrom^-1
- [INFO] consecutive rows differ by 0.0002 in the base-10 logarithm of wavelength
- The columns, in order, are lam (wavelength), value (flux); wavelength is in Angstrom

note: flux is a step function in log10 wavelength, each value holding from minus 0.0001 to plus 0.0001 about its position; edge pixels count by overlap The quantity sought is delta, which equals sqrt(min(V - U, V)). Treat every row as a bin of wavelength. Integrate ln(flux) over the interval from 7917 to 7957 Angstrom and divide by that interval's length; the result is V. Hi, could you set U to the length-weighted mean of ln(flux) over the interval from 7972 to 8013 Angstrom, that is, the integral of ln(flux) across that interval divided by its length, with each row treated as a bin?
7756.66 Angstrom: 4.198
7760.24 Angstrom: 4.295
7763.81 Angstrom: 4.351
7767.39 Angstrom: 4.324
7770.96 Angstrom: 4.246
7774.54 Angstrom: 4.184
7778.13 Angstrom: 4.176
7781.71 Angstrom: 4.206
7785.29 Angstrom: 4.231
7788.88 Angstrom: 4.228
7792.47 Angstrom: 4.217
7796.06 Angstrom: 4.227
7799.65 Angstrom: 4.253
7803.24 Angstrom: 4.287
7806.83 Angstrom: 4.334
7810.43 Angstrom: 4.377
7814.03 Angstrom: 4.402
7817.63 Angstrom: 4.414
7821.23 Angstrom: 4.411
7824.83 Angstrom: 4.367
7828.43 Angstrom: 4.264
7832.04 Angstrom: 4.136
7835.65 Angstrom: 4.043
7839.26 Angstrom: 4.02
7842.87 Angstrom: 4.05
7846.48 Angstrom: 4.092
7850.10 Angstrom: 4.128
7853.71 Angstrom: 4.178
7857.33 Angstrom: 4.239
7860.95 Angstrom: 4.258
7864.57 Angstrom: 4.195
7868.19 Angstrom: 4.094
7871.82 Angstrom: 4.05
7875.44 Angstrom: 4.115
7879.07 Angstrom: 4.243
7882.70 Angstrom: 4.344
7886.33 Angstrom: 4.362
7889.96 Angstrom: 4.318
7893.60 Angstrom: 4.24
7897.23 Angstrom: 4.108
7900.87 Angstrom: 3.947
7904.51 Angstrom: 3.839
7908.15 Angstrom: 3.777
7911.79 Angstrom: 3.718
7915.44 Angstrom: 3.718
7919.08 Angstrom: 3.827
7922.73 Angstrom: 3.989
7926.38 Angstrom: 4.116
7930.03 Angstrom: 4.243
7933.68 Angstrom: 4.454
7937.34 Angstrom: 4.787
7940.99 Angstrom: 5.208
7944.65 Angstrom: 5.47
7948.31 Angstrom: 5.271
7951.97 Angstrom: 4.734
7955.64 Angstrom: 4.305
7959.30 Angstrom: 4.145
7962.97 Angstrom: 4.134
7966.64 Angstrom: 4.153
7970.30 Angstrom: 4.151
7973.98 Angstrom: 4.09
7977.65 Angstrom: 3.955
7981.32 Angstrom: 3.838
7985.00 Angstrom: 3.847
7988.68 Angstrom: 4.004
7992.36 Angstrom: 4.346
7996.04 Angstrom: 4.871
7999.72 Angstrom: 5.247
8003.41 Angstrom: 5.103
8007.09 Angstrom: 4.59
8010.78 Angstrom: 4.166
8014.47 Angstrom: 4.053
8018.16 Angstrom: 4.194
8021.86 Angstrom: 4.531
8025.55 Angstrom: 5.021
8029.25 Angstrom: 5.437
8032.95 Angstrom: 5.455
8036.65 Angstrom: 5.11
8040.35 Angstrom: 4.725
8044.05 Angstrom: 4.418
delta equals 0.217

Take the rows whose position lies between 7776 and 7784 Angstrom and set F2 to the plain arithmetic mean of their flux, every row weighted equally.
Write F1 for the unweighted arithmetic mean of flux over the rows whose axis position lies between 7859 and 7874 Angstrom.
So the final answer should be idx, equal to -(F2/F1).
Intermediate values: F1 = 4.15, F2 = 4.19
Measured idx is -1.01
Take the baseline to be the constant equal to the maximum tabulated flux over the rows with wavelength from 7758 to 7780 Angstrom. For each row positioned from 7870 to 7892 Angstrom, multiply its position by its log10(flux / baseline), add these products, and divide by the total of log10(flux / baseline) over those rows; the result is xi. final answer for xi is 7875.0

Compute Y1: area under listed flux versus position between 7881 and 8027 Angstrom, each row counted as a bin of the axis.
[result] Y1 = 632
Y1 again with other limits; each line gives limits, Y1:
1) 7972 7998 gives 108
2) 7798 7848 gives 212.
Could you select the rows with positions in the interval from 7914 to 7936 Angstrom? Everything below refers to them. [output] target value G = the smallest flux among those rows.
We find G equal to 3.718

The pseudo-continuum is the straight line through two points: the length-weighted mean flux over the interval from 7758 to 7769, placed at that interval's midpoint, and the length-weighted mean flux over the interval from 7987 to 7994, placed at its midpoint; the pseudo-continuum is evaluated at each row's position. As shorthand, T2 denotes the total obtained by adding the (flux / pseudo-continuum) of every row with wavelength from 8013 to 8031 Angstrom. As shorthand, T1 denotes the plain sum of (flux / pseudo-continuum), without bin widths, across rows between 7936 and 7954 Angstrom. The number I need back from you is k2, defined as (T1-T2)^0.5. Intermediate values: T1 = 6.06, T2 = 5.59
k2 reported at 0.7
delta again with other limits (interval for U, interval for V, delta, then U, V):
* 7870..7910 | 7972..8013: 0.229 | 1.42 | 1.47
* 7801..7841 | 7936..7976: 0.251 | 1.45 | 1.52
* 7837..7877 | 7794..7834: 0.210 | 1.42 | 1.46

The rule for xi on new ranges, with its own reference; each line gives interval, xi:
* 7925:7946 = 7944.1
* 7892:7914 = 7905.5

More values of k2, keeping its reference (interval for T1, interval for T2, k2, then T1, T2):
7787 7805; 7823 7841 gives 0.3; 4.94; 4.87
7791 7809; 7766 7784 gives 0.2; 4.97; 4.91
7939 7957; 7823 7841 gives 1.0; 5.95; 4.87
